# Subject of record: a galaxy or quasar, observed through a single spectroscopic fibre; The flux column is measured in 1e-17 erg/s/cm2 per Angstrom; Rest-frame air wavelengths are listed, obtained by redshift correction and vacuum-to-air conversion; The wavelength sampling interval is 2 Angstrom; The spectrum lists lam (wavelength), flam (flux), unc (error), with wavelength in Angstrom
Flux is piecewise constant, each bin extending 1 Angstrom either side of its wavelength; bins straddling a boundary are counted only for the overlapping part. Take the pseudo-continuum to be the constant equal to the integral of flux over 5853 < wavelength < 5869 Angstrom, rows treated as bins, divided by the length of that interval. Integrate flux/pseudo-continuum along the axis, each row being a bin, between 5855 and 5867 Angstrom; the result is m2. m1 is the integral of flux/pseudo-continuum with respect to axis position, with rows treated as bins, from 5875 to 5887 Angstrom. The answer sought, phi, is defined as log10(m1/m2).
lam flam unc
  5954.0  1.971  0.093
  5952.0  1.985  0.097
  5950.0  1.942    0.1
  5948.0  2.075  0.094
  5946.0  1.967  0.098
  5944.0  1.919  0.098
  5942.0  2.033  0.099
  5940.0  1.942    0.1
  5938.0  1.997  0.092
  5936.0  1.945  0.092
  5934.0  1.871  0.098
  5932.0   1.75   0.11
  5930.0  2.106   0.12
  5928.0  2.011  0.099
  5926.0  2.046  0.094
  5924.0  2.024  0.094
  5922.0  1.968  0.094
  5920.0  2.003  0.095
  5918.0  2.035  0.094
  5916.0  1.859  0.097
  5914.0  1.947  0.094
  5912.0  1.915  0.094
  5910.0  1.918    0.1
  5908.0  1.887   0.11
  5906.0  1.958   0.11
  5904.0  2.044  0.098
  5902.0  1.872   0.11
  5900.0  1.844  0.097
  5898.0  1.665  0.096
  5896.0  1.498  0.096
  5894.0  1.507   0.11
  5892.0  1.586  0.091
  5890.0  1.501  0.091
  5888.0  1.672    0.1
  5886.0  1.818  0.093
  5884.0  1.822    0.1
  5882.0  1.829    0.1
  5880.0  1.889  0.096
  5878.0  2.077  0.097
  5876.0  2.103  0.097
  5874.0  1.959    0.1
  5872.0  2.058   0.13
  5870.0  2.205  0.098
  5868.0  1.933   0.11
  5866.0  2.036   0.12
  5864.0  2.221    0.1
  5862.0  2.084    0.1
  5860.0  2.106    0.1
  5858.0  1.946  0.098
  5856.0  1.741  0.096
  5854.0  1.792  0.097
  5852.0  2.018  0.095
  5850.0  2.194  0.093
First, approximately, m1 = 11.6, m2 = 12.2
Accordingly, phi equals -0.02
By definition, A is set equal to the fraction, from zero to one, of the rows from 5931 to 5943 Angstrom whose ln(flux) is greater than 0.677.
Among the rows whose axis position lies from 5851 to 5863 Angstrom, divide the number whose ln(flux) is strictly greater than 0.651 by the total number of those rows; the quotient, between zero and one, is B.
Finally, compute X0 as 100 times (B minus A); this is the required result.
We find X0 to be 33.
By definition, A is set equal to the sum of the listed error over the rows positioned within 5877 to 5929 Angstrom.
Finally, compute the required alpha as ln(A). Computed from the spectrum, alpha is 0.9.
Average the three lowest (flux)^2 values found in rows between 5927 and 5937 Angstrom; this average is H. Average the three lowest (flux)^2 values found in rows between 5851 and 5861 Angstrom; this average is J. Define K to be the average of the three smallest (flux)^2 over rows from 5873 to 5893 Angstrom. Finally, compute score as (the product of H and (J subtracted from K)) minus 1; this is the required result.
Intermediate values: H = 3.45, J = 3.34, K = 2.5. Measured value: -4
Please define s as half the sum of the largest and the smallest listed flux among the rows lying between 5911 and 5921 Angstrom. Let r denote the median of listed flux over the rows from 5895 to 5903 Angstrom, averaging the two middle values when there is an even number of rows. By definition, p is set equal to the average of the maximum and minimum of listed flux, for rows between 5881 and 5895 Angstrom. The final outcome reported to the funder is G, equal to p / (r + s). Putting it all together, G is 0.45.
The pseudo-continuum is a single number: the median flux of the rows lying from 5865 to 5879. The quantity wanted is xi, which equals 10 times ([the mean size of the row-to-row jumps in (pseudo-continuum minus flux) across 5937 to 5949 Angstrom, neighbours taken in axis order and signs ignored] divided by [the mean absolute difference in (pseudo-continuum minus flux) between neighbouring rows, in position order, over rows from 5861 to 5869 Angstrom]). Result 6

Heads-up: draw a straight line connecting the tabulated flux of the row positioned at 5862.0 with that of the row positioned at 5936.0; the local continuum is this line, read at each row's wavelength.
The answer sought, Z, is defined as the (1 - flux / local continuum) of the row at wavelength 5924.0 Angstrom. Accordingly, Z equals -0.03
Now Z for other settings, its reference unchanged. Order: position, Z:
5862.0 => 0.00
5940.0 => 0.00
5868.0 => 0.07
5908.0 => 0.06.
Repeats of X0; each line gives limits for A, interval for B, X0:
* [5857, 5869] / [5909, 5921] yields 0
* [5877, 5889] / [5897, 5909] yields 17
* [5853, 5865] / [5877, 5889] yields -33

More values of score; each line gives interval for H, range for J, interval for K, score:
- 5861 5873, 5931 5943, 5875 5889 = -2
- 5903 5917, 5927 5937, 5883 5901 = -5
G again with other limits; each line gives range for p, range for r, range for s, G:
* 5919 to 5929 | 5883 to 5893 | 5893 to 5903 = 0.60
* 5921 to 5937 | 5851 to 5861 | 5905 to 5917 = 0.50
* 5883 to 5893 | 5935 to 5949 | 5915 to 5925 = 0.42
